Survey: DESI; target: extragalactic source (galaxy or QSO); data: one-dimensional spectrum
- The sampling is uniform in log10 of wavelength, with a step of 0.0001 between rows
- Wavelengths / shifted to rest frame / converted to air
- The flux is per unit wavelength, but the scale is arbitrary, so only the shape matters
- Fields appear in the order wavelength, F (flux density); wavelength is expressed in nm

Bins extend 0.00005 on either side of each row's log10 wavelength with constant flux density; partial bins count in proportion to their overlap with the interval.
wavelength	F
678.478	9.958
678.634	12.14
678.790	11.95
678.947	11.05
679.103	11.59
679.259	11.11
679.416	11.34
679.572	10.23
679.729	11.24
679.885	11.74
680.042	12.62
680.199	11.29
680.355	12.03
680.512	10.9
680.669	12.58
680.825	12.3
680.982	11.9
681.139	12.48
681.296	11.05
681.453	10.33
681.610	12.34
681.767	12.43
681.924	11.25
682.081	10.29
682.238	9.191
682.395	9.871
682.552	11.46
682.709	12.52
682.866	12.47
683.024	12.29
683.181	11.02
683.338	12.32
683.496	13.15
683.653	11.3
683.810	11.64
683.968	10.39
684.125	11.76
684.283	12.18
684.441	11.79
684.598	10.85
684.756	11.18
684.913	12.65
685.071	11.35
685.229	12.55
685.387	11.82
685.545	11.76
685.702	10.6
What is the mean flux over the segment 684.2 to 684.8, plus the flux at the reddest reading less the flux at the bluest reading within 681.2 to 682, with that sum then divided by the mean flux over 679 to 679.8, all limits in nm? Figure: 1.05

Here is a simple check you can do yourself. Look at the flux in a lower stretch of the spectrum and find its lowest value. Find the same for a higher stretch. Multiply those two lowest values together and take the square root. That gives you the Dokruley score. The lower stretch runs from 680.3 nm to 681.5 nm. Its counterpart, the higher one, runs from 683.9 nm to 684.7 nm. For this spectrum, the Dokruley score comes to 10.4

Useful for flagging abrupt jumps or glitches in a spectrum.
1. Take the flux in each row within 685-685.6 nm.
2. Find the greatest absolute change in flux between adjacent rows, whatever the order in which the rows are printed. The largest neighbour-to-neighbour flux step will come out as 1.2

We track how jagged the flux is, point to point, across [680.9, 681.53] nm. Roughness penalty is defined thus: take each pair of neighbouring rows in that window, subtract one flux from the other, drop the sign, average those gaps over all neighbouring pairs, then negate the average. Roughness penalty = -0.91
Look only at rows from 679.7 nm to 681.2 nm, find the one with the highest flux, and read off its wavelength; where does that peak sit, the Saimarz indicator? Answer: 680.042 nm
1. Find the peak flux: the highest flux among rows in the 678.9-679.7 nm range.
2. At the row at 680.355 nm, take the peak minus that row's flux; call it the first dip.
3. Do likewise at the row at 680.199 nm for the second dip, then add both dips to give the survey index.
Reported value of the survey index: -0.14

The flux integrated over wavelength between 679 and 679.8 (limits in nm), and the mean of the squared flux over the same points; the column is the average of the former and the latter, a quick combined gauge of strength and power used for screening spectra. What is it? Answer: 66.1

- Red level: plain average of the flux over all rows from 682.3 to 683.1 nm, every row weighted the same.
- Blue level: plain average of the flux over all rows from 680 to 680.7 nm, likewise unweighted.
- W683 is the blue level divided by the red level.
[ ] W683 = 1.01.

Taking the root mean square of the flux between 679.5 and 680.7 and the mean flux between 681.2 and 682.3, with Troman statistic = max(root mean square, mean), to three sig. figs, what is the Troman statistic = 11.6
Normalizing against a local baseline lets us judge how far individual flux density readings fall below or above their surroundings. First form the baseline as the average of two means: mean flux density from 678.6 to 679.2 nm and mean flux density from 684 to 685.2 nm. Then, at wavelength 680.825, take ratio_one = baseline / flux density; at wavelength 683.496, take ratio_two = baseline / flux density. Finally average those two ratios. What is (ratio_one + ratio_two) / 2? 0.92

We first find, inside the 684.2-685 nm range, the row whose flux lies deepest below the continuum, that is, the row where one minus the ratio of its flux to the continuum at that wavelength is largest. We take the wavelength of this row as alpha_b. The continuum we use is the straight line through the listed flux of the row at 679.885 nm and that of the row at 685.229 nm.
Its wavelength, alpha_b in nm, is 684.598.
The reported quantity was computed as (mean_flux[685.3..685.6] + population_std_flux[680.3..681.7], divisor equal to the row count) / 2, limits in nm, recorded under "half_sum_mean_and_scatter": 6.28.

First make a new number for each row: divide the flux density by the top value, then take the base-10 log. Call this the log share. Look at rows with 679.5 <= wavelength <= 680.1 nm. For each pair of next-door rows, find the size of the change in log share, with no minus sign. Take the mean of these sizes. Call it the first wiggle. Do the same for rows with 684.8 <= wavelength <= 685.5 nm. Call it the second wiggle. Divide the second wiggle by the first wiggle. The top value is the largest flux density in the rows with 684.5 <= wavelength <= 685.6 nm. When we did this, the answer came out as 1.3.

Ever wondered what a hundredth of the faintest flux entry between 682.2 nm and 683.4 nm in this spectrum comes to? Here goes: 0.092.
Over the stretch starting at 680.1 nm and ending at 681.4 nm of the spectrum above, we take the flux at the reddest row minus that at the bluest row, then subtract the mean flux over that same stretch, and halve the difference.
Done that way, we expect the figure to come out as -6.0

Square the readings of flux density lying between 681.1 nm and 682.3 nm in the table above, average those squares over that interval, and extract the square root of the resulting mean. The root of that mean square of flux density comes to 11.2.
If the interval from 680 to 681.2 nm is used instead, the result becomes 12.0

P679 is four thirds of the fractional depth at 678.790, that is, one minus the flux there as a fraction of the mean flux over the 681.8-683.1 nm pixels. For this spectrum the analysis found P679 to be -0.09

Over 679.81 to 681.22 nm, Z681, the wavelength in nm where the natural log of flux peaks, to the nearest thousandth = 680.042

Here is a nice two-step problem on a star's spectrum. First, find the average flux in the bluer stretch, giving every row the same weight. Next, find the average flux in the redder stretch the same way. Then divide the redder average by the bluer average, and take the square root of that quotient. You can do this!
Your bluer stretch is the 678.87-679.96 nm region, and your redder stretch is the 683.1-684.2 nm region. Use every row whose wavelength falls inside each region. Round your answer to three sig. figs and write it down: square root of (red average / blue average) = 1.02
